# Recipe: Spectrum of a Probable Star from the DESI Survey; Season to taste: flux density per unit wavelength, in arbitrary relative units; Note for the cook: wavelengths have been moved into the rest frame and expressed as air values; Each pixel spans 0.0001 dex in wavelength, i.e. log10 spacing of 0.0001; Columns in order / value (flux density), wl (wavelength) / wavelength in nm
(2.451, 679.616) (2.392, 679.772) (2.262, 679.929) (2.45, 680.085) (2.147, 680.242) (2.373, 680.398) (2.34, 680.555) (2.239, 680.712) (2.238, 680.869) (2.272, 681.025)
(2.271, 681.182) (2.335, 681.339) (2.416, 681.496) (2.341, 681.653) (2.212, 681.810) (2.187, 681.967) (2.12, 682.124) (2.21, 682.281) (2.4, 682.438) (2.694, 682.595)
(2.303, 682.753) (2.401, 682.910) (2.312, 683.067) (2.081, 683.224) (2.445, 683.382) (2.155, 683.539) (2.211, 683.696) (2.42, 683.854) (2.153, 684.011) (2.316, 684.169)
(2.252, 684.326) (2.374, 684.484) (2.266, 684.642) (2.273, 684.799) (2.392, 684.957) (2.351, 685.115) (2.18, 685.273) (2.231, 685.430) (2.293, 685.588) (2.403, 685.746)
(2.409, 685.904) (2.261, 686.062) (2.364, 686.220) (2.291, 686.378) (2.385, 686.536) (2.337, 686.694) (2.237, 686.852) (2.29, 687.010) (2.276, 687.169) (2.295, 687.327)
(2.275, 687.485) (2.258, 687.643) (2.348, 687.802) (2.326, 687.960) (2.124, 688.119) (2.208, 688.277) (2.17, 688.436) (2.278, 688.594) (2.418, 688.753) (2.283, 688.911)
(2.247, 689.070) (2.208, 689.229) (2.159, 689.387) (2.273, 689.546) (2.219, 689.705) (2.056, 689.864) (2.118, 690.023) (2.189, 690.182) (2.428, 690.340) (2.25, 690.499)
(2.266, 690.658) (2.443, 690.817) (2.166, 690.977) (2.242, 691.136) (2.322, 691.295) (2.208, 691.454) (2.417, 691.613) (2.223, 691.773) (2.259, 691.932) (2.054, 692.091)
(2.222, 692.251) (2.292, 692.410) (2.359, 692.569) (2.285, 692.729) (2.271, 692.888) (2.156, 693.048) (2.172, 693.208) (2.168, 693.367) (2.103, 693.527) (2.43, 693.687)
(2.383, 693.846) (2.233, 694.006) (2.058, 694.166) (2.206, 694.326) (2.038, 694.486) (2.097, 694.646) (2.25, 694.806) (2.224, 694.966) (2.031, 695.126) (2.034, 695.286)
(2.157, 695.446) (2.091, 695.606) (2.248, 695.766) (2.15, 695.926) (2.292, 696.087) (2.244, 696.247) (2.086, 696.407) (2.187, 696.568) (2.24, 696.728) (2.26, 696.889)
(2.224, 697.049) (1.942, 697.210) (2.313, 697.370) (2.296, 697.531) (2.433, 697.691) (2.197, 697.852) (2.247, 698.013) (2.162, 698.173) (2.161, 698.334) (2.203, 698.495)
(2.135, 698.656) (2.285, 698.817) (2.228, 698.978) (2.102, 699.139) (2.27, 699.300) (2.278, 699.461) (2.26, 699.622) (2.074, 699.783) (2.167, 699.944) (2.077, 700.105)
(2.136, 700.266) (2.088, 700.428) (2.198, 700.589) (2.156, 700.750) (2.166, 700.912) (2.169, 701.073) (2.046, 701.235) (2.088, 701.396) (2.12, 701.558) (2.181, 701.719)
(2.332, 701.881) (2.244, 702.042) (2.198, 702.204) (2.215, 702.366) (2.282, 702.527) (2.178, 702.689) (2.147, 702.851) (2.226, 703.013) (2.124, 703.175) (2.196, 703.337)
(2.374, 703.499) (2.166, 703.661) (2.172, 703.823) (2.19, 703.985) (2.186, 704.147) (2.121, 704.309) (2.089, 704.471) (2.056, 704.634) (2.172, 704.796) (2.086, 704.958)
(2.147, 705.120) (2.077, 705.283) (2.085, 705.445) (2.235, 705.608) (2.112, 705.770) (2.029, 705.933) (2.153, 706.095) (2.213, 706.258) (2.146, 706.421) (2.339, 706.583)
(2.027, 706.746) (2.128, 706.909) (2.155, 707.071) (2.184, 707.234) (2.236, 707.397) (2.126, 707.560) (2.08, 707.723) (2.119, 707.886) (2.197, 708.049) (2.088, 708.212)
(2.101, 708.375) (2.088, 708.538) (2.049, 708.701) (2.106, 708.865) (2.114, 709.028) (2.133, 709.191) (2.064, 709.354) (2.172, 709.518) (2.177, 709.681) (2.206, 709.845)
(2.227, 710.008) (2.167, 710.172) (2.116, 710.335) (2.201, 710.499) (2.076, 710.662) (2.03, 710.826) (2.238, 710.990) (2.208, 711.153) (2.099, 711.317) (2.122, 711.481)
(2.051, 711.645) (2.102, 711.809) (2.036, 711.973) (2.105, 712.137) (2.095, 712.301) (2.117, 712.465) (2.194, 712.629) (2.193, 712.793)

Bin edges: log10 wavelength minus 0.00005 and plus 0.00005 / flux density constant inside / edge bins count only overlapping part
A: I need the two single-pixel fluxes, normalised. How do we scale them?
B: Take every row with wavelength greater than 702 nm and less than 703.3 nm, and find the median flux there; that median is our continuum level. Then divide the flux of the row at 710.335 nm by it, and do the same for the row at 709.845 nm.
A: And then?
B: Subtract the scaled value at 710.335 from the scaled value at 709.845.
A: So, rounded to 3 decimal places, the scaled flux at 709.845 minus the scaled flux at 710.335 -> 0.041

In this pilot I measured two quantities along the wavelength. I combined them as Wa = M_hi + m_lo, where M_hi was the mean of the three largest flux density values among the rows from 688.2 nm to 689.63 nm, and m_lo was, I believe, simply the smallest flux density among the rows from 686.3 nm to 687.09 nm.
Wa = 4.56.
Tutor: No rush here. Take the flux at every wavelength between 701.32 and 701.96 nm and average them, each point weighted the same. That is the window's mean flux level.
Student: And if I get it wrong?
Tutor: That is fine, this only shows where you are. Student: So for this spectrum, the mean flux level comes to 2.18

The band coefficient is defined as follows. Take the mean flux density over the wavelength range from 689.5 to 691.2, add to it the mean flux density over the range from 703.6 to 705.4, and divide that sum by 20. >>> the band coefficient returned 0.219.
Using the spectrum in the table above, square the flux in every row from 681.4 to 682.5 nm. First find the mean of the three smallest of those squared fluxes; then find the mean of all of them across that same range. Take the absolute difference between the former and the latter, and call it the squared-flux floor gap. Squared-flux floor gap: 0.44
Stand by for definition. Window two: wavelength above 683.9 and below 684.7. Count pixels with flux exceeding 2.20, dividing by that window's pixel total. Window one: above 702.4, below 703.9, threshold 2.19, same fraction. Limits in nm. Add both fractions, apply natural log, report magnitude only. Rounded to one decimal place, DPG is 0.2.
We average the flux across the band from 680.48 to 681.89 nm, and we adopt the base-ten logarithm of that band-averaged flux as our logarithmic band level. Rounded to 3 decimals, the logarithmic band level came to 0.361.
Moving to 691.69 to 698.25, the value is 0.343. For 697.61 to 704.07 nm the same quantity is 0.341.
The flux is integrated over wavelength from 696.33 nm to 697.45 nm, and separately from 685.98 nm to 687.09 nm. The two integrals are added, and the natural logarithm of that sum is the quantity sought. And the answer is 1.61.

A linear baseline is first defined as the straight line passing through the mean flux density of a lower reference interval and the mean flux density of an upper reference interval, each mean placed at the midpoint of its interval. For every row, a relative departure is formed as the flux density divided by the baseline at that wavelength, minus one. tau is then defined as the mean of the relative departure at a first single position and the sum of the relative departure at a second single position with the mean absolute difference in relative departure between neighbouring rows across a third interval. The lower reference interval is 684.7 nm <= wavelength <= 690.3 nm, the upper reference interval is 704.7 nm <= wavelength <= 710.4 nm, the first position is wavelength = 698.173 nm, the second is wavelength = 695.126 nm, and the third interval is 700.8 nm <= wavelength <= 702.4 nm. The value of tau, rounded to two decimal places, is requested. -0.04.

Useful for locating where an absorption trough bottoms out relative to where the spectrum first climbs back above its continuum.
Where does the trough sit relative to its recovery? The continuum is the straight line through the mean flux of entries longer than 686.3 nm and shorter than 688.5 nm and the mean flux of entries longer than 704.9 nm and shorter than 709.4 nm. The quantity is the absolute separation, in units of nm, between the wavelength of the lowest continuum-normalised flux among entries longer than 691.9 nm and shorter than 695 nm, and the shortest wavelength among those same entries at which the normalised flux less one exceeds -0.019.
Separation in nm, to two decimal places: 2.55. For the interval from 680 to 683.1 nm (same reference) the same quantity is 2.04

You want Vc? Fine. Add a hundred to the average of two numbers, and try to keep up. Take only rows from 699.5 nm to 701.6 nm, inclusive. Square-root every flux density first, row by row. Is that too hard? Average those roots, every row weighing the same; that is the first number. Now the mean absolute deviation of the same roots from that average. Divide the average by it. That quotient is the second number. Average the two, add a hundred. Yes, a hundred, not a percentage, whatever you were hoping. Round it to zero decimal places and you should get 145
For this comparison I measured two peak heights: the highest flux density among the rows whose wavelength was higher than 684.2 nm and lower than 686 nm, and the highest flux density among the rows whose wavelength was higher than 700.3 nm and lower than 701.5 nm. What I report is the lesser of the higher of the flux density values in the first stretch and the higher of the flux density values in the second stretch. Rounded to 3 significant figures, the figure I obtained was 2.20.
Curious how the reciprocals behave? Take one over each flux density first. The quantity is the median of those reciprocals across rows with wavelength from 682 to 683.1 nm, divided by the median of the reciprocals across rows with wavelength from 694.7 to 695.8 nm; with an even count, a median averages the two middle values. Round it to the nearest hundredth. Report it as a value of 0.93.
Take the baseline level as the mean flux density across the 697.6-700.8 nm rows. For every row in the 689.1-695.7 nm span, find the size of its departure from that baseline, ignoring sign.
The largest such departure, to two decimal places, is 0.25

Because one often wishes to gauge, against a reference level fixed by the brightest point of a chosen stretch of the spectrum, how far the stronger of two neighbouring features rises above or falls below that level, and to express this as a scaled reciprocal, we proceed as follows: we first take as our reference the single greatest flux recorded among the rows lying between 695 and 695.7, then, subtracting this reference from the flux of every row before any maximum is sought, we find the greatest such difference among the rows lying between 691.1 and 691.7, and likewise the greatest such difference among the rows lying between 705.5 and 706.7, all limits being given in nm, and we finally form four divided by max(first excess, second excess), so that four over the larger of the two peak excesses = 15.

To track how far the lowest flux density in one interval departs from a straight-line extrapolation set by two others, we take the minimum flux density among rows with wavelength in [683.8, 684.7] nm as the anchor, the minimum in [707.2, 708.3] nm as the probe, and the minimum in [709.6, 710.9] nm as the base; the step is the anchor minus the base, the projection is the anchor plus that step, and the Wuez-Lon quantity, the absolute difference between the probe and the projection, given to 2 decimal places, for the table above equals 0.20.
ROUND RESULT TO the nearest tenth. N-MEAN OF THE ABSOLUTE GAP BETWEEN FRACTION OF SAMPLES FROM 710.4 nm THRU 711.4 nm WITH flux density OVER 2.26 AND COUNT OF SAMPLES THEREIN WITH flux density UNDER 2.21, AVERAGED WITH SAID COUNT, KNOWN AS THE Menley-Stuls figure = 5.0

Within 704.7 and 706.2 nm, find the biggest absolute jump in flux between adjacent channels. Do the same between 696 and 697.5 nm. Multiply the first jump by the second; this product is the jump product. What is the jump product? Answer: 0.056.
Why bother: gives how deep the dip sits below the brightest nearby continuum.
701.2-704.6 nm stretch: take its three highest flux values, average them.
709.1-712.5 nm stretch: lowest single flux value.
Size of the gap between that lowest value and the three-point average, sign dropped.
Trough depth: 0.30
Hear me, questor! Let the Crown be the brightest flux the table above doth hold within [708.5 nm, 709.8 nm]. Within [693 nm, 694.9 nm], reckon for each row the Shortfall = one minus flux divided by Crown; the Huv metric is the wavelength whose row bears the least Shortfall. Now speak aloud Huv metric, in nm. 693.687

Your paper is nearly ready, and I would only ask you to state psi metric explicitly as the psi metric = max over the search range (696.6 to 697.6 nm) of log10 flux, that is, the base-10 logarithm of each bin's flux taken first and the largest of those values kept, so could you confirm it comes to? 0.364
